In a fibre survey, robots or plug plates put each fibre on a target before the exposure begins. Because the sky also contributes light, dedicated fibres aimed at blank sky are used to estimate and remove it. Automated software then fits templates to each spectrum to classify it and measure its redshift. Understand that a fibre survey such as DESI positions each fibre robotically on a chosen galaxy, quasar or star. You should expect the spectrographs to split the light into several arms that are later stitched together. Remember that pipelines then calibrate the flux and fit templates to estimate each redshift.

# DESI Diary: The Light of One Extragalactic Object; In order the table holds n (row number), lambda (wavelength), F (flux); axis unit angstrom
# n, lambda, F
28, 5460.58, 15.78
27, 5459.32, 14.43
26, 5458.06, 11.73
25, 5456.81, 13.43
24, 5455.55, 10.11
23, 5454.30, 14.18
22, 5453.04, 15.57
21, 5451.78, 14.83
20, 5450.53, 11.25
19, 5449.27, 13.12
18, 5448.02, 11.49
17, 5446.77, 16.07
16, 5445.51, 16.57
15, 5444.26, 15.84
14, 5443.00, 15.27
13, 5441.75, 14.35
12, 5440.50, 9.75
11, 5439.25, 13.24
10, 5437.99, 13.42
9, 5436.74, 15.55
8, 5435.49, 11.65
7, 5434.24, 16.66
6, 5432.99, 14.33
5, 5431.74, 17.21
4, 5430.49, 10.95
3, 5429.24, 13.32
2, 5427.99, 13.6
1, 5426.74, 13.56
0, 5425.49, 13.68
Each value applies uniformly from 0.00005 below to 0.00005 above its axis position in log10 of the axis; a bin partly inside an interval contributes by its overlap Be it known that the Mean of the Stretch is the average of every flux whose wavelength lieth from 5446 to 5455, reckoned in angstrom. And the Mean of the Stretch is 13.8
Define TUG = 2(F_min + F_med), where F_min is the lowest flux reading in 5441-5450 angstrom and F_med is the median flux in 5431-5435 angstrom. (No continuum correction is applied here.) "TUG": 56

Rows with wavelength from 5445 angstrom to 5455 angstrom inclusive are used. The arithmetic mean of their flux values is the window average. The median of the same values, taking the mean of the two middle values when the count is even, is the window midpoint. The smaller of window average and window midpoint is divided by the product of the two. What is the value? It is 0.0689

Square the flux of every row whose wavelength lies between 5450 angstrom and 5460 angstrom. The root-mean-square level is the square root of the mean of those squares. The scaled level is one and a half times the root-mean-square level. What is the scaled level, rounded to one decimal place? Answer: 20.0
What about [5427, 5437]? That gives 21.5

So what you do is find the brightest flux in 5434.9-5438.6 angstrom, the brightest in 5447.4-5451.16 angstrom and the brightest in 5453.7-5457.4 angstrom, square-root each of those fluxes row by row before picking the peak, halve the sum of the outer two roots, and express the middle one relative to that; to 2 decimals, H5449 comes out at 0.94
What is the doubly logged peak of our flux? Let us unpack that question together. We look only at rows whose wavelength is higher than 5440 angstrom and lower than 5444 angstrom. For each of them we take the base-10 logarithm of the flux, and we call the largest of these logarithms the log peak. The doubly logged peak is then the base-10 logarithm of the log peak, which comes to 0.0733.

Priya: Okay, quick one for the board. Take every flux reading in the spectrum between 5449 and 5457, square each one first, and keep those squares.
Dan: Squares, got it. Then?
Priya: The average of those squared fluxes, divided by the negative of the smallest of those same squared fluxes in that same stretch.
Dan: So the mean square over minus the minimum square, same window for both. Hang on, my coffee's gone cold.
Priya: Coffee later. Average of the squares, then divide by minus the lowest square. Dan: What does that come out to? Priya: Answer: -1.74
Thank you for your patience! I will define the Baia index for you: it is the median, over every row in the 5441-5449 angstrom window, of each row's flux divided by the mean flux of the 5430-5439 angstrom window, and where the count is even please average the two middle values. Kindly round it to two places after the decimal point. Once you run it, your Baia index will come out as 1.09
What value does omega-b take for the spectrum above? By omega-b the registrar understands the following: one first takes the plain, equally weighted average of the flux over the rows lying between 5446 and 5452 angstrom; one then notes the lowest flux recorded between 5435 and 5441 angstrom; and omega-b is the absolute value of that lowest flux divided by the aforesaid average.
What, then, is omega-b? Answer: 0.73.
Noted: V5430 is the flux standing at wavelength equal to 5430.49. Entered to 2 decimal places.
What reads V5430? 10.95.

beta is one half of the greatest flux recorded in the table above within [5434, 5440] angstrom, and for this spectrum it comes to 8.33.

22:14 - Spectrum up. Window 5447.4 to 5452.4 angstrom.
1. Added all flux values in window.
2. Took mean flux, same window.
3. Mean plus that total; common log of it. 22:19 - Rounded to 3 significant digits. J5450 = 1.80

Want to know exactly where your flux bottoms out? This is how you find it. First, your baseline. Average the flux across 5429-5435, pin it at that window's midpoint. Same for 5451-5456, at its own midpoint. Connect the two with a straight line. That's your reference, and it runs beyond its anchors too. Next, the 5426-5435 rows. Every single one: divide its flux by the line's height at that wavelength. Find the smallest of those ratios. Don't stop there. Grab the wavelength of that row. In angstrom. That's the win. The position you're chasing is 5430.49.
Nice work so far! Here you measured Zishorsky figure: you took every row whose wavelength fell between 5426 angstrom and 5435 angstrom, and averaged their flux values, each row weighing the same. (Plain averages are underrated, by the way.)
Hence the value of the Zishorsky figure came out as 14.2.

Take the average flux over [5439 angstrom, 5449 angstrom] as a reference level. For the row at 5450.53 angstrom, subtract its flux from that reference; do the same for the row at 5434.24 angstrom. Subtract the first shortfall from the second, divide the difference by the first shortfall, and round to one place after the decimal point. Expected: -1.9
